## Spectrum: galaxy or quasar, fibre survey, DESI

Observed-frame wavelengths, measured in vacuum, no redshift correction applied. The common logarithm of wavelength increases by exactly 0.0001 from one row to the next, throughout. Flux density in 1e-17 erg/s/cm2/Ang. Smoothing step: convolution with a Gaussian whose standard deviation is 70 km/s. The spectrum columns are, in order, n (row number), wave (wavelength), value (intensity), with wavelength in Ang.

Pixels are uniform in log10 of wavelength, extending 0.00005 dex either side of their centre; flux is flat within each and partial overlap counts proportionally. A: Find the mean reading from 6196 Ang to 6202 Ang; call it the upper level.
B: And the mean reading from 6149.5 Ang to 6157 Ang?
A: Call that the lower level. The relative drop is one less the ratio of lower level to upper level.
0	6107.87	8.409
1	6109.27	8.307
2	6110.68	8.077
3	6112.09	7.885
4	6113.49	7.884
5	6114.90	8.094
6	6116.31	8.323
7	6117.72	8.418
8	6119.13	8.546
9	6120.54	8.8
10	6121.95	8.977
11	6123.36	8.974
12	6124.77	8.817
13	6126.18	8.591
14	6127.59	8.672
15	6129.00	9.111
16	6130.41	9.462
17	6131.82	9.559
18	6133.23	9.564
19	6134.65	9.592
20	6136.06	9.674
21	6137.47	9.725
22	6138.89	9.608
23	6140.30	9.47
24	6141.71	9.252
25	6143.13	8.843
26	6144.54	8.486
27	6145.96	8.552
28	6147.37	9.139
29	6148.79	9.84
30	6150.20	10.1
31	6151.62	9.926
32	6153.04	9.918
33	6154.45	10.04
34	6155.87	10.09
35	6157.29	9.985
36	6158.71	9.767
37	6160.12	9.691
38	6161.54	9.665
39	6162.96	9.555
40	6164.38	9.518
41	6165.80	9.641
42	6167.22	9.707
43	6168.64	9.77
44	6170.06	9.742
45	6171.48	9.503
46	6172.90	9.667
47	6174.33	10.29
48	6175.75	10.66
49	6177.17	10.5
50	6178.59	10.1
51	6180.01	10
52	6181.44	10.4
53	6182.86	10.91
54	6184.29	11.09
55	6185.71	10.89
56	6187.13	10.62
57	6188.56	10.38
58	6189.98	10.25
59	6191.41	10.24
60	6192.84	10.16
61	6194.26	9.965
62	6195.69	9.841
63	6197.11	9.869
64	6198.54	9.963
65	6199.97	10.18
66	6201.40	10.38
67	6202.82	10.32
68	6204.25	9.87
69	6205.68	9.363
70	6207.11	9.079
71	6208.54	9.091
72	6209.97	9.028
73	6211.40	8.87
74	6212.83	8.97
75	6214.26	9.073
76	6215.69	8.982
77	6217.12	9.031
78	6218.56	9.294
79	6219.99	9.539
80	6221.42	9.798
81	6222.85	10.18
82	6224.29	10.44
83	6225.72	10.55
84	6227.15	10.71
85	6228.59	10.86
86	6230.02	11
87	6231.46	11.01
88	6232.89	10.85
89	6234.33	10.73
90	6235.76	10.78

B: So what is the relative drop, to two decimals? 0.01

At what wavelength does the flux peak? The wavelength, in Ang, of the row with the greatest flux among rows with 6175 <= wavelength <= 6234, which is 6184.29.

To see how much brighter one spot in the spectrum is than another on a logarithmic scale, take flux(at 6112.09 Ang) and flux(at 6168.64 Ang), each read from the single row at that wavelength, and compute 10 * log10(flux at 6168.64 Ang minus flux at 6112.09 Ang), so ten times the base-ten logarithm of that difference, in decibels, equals 2.8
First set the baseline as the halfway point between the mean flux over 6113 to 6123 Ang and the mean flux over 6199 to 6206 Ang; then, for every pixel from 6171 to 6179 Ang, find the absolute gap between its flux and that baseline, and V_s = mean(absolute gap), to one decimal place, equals 0.9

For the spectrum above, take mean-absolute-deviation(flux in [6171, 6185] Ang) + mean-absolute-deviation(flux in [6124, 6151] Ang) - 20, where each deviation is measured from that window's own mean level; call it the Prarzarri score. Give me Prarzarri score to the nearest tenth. -19.2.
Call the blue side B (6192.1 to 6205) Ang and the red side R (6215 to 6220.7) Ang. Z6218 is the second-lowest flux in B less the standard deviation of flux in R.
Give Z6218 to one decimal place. 9.6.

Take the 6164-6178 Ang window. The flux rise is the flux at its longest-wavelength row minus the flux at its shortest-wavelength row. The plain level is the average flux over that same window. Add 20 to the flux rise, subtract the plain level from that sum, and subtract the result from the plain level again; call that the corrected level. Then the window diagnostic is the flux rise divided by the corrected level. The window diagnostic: -0.8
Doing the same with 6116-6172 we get -0.5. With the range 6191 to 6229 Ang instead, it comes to -0.6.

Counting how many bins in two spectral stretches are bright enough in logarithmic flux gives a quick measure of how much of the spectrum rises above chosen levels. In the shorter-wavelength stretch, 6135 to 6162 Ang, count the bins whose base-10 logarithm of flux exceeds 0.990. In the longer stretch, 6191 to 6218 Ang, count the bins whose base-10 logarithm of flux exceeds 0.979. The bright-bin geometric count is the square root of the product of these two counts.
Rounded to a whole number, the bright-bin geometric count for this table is 8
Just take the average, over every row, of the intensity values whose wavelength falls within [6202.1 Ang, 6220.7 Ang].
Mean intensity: 9.3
